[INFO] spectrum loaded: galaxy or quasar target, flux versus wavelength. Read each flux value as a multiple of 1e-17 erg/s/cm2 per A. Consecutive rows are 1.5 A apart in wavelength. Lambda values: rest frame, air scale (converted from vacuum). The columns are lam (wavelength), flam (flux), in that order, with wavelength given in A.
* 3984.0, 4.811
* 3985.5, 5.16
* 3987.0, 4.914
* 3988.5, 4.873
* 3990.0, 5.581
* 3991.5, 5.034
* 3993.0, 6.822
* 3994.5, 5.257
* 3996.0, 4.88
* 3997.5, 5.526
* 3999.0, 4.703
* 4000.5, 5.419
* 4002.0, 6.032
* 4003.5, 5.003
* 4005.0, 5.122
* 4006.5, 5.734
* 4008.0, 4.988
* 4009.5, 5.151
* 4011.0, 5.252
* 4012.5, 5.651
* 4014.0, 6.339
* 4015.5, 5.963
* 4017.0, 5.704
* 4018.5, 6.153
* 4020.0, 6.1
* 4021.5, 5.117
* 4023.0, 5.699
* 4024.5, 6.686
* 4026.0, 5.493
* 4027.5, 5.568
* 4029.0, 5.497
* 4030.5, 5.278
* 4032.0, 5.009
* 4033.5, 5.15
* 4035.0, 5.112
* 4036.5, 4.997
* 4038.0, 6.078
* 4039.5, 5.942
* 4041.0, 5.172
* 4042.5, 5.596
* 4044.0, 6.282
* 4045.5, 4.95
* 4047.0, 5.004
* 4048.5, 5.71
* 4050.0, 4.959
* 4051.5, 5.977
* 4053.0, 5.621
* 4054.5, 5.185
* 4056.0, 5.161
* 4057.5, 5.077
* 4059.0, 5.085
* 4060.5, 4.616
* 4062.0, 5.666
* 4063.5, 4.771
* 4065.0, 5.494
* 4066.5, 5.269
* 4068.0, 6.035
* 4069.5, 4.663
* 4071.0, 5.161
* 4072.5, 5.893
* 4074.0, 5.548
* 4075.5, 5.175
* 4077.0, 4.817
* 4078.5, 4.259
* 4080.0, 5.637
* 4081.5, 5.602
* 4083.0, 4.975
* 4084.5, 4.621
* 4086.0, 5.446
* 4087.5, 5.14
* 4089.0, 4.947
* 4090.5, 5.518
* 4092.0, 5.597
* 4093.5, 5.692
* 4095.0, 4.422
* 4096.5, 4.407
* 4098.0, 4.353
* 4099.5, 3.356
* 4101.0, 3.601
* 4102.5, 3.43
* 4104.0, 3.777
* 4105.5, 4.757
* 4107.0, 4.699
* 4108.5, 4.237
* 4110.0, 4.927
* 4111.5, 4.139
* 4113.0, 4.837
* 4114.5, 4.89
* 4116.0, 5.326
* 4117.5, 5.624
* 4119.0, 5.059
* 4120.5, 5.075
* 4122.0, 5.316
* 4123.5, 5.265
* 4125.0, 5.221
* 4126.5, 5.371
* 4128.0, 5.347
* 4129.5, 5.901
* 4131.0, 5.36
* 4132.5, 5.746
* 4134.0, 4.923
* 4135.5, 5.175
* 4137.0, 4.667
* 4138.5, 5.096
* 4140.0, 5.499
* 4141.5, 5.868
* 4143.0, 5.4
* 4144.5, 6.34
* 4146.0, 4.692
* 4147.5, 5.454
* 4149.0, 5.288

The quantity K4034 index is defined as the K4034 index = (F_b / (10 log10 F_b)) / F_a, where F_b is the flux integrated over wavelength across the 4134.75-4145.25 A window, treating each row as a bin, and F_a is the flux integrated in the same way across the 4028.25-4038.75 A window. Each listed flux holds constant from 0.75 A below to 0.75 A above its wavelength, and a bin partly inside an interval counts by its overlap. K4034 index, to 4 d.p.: 0.0584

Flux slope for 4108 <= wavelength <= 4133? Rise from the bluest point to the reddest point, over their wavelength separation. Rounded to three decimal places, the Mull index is 0.063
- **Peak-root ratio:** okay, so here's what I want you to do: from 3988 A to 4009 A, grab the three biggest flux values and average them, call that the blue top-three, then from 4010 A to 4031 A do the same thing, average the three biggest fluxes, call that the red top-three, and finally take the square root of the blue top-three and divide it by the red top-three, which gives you 0.389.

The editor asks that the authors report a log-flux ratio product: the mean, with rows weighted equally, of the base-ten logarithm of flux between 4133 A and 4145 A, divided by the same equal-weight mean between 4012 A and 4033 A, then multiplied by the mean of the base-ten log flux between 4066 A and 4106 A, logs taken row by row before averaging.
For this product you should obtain 0.658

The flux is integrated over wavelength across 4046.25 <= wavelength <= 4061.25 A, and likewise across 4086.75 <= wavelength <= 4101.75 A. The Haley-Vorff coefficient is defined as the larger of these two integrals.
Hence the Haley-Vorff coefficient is 78.6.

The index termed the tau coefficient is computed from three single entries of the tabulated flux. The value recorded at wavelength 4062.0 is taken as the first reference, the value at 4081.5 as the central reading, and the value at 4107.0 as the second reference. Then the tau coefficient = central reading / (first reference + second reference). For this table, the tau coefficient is 0.54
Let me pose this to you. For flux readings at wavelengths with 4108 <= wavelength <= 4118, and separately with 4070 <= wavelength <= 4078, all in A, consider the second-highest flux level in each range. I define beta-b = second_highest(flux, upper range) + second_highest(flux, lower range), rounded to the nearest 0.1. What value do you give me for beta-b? 10.9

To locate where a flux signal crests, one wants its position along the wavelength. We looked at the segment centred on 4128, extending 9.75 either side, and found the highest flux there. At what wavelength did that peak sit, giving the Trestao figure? 4129.5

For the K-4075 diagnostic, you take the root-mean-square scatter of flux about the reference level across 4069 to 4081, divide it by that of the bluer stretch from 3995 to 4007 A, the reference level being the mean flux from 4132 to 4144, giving 1.26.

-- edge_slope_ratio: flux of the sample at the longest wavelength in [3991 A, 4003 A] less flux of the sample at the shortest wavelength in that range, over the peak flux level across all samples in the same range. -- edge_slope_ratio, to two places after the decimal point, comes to 0.15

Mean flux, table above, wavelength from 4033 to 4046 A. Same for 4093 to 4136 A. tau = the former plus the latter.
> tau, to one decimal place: 10.3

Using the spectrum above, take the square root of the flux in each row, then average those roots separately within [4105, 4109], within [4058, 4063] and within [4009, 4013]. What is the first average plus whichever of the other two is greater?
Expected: 4.45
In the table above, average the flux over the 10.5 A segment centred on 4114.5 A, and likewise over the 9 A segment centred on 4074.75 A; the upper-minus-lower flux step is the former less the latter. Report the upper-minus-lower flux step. -0.17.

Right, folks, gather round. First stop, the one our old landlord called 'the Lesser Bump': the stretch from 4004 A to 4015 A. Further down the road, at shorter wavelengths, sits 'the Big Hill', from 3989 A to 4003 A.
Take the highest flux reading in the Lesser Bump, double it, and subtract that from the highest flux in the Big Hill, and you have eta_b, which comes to -5.9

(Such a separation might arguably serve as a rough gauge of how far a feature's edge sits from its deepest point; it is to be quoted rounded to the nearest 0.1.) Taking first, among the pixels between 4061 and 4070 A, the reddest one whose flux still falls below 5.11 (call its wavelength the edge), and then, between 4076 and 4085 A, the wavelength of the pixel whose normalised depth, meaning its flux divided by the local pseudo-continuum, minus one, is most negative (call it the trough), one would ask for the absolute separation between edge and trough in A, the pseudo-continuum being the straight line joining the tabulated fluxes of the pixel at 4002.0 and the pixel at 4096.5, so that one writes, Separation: 9.0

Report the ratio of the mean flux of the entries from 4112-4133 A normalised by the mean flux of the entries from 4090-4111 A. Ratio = 1.18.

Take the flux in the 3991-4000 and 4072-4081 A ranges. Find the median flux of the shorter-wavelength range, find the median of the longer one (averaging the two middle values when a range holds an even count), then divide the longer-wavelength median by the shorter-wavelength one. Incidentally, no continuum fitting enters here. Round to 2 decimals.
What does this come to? 1.04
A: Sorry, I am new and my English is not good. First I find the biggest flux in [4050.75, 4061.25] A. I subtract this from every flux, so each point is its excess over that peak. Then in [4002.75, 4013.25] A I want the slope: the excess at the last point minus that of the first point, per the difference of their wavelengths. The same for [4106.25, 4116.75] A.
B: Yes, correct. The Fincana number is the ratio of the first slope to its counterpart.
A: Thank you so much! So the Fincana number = 1.0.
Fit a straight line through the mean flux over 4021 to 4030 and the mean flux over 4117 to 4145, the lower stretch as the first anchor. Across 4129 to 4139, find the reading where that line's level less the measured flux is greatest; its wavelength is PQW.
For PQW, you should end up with 4137.0 A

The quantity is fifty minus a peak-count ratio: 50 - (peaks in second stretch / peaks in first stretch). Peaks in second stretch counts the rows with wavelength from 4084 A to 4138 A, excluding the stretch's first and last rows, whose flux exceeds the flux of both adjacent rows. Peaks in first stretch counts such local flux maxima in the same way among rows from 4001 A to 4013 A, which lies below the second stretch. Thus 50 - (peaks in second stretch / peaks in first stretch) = 39.0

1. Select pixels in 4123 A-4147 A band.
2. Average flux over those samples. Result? 5.37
